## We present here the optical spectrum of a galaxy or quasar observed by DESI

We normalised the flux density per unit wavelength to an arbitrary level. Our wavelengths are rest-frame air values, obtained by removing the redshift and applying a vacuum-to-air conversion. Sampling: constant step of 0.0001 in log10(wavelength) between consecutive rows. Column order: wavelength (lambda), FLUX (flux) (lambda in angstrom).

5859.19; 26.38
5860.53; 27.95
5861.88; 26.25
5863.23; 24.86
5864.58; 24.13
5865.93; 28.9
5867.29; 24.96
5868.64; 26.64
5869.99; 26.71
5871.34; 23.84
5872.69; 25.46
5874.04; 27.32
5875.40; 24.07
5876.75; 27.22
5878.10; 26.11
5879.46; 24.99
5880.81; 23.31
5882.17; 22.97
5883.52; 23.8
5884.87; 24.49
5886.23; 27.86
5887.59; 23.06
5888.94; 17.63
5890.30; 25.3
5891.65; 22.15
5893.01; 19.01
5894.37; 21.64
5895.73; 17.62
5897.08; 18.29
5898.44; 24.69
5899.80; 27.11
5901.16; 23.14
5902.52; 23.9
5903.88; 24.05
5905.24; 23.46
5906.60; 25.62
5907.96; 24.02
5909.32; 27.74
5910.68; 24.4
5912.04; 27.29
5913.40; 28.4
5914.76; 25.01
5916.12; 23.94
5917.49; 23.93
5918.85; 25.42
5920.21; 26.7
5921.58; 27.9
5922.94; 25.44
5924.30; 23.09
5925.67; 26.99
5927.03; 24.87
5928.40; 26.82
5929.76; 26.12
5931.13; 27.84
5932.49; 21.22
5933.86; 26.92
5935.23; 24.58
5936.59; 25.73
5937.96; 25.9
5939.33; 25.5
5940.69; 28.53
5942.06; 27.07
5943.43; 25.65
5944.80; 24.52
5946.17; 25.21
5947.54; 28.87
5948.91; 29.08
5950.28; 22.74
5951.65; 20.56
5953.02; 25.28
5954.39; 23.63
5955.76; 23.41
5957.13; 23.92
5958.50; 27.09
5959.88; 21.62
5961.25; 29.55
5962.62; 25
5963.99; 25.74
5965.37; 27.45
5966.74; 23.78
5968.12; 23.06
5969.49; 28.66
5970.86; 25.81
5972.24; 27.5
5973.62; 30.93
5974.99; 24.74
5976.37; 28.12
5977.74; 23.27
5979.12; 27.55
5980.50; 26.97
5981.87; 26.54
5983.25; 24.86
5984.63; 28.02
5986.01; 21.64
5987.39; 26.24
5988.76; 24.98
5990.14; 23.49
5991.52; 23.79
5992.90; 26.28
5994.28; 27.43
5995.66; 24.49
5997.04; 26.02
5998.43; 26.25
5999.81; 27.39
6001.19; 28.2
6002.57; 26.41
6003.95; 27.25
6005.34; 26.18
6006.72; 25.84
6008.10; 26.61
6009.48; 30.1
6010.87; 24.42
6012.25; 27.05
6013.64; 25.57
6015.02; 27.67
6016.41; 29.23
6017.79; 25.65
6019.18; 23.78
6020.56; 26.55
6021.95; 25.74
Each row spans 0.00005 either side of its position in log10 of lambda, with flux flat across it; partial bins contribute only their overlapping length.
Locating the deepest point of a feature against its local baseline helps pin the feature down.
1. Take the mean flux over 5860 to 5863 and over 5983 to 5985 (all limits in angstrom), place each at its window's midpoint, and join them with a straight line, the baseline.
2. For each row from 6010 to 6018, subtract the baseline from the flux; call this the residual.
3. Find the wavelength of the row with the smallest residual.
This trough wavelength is 6010.87 angstrom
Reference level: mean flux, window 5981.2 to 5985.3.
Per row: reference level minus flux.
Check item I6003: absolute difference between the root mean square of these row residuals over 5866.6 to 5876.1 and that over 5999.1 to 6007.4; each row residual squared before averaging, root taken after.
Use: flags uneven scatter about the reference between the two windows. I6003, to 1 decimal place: 0.6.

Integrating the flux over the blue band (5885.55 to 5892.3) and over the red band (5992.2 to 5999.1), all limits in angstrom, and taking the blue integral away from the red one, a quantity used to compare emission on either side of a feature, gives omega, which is 23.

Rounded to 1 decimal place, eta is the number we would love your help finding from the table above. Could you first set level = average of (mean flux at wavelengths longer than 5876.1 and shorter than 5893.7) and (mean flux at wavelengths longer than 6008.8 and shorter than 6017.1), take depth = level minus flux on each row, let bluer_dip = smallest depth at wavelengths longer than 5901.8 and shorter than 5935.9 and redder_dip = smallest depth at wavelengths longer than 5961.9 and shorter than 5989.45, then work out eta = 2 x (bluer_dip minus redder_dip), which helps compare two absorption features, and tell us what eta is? 5.1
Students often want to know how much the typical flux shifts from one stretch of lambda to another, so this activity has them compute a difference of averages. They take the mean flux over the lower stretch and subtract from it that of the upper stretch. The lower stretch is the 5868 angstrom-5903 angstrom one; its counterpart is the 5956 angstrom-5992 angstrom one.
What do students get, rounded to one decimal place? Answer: -2.0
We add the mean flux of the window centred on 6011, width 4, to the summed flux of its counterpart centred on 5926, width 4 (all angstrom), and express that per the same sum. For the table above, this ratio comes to 1.36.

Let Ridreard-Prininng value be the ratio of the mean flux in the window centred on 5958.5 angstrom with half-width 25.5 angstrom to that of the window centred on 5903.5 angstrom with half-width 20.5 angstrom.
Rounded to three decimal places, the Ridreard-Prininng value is 1.071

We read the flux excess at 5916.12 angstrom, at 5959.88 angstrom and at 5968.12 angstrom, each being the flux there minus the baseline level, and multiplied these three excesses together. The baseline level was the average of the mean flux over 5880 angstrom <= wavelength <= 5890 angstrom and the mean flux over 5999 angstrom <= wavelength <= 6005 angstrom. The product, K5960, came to -11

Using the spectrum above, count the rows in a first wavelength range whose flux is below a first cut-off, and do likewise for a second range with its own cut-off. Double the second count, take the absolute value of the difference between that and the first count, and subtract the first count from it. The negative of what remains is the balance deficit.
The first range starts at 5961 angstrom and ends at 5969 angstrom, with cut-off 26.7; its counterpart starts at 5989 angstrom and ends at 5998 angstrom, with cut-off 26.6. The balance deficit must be -2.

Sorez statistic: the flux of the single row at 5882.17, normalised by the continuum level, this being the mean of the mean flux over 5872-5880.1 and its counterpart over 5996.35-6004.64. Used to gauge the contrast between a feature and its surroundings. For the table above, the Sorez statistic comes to 0.87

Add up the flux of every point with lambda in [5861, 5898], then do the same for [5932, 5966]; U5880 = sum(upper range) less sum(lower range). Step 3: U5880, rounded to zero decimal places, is -14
